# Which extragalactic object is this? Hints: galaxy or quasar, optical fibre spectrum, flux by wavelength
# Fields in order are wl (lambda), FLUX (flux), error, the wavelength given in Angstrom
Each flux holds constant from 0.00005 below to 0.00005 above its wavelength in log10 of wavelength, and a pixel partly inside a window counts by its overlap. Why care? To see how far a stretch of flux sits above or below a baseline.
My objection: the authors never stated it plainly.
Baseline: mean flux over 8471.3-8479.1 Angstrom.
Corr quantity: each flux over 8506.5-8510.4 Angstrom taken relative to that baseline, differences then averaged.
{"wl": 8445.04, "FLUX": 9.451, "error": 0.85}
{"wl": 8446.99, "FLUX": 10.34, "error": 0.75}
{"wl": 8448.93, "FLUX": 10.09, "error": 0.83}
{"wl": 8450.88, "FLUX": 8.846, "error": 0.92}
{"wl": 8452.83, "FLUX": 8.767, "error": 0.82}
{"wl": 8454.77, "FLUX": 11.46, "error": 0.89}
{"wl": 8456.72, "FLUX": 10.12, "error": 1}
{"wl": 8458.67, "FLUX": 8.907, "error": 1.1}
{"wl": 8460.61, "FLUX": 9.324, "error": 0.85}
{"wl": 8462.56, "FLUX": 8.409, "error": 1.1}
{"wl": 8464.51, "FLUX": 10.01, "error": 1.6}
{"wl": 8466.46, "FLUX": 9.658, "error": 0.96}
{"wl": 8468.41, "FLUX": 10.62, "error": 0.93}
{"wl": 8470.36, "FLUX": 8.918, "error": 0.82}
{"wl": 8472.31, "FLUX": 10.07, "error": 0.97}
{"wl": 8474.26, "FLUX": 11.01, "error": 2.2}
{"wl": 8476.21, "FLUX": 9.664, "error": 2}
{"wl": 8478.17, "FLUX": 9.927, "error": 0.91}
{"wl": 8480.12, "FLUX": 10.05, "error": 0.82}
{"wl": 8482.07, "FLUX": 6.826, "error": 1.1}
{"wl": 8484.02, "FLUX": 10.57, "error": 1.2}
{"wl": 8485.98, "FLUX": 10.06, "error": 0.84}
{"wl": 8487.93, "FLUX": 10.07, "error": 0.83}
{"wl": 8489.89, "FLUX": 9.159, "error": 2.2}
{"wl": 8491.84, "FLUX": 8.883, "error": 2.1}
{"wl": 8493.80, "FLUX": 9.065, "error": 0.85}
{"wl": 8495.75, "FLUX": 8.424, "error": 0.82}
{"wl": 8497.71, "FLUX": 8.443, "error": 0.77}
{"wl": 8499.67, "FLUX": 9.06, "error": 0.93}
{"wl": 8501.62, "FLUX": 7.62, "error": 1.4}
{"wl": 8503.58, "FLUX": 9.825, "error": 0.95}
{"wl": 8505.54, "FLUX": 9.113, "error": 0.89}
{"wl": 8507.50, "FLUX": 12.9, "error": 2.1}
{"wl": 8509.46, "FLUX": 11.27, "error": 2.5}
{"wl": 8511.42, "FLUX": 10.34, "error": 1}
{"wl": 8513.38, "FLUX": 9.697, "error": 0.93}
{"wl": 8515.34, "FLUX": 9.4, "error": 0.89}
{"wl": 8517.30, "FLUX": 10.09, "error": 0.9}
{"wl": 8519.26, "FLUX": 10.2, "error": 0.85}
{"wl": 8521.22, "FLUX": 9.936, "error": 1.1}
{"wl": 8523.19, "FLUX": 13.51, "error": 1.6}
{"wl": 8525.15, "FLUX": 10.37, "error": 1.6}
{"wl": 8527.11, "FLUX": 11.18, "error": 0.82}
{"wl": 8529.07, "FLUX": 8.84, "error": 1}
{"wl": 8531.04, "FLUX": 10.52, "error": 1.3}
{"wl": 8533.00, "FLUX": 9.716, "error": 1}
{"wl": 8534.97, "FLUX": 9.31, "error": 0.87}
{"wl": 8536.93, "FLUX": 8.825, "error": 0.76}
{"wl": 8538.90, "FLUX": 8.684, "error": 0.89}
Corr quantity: 1.9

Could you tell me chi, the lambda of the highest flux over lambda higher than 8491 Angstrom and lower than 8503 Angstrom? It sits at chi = 8493.80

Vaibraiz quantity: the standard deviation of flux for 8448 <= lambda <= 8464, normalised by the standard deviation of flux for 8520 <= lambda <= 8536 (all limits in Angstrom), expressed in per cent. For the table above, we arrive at 70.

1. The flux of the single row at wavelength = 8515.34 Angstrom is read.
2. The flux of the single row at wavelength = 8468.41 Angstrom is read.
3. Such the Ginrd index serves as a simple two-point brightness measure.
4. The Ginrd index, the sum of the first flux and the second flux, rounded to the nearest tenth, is 20.0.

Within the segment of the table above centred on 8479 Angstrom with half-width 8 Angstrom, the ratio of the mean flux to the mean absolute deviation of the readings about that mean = 12.8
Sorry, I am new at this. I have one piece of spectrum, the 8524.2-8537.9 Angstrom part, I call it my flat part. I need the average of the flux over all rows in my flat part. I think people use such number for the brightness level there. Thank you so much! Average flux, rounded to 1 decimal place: 9.8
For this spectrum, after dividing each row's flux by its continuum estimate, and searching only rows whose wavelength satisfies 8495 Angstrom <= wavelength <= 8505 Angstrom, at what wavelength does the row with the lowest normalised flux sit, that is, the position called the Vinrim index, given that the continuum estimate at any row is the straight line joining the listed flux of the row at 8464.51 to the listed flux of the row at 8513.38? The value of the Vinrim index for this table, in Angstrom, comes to 8501.62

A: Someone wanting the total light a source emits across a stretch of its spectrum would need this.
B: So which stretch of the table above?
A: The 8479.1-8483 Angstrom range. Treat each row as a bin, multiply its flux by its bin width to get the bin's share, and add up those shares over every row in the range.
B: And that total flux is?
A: 33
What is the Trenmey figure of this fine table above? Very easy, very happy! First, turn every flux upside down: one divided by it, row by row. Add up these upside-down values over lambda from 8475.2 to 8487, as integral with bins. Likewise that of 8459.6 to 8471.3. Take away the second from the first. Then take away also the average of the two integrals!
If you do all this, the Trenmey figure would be -1.23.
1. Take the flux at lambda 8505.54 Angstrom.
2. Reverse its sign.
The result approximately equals -9.1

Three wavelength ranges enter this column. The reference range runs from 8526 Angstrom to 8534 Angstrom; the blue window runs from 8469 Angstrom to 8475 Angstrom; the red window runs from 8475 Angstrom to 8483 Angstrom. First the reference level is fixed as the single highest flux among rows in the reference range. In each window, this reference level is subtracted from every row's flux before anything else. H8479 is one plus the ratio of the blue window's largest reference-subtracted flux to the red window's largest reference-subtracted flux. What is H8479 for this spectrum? 1.2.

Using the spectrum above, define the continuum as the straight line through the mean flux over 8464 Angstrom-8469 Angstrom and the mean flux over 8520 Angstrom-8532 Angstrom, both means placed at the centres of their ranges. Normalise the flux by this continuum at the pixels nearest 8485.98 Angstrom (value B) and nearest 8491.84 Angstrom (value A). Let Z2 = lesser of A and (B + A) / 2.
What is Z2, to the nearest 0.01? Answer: 0.86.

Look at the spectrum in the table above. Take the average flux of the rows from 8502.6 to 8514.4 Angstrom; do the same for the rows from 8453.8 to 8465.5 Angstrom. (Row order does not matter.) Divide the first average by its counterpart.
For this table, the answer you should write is 1.08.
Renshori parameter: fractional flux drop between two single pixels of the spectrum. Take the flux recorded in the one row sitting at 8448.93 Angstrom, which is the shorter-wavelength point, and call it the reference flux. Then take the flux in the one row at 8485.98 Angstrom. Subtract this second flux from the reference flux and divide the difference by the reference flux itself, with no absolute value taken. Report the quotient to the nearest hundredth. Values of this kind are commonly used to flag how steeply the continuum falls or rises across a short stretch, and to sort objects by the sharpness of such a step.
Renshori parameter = 0.00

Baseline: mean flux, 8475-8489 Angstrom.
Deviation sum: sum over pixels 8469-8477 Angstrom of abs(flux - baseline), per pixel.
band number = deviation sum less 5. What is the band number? -2.4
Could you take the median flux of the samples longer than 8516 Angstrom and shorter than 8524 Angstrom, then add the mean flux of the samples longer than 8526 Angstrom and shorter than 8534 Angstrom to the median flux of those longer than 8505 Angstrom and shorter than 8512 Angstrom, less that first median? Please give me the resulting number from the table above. 10.7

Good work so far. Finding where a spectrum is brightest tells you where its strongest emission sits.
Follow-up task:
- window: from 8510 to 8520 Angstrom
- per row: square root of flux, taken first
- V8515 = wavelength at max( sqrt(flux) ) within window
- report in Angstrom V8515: 8511.42 Angstrom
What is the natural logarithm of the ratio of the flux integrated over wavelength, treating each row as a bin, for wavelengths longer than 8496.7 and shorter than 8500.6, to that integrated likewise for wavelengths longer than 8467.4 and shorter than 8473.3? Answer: -0.5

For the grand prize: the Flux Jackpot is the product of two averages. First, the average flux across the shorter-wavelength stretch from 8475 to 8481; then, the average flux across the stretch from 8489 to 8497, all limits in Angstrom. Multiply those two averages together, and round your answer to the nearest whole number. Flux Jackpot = 88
